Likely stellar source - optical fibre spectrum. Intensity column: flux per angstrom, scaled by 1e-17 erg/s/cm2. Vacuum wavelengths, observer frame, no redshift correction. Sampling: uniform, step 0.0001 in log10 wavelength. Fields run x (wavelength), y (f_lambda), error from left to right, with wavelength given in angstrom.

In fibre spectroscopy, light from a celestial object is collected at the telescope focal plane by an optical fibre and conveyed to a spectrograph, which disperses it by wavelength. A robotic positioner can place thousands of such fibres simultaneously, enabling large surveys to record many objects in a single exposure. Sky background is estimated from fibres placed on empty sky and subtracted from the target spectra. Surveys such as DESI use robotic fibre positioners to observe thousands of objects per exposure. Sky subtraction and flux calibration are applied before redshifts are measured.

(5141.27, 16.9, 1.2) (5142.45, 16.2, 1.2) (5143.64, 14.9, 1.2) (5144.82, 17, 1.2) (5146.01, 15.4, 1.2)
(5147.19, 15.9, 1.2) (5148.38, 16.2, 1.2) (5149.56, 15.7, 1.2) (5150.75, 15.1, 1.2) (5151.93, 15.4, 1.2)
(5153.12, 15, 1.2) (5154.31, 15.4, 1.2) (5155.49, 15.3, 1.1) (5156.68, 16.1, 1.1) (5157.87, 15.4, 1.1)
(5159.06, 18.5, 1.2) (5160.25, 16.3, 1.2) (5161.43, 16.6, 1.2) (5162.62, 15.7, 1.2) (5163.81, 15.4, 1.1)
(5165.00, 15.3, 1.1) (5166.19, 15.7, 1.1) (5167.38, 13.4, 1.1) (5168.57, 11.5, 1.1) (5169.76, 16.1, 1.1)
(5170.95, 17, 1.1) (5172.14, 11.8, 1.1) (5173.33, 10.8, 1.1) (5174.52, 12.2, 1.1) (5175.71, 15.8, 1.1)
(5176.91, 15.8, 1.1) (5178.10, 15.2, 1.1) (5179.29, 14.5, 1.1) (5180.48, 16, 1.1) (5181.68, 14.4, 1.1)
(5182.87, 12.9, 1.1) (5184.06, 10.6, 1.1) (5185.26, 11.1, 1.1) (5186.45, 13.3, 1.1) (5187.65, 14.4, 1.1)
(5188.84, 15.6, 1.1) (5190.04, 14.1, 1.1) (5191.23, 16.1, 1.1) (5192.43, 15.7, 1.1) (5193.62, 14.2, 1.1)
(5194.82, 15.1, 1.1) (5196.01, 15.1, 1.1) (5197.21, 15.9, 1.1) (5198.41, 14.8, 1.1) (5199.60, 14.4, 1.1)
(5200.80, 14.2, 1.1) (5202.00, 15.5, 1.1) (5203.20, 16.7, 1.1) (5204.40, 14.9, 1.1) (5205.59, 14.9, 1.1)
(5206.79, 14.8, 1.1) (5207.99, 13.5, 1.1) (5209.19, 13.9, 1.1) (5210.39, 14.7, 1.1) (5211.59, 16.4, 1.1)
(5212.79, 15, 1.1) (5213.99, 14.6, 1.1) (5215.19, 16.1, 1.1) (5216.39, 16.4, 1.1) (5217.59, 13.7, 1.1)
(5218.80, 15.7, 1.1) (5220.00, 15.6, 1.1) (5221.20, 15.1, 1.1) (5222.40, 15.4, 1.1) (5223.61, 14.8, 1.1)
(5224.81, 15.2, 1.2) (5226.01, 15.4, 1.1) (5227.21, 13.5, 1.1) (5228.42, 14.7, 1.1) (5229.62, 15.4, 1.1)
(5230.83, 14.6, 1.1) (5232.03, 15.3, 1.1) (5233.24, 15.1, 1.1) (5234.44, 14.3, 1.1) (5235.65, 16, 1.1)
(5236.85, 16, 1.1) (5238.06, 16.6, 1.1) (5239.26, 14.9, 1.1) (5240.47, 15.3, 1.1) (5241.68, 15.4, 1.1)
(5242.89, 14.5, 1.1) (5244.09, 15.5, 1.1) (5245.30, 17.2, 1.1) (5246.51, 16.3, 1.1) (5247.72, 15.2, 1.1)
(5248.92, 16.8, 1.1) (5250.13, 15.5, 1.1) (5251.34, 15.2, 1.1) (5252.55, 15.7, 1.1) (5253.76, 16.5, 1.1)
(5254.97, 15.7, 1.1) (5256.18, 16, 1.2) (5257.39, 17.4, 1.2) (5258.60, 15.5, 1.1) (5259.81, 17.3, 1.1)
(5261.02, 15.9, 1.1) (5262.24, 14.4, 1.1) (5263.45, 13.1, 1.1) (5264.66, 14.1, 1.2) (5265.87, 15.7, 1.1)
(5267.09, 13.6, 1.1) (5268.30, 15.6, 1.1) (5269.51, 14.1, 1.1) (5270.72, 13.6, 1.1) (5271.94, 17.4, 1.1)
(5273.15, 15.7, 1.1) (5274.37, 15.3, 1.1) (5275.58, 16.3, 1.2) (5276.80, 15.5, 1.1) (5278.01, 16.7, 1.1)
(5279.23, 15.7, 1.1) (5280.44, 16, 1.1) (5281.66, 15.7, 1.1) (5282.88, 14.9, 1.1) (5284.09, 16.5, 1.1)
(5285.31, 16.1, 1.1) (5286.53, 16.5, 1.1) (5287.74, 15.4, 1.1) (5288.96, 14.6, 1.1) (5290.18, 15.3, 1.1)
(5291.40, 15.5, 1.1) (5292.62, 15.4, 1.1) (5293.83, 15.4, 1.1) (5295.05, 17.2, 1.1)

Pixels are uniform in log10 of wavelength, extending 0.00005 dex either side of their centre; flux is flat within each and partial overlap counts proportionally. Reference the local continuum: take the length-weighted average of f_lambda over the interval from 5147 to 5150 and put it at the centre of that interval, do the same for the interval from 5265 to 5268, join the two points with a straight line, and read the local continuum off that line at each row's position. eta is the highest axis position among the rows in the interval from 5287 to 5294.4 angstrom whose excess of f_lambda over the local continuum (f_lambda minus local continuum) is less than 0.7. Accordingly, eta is 5288.96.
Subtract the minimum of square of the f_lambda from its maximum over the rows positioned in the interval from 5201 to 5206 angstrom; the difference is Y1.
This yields 57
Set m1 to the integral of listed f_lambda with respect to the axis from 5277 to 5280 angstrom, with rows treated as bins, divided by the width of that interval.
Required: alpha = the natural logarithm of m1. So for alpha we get 2.78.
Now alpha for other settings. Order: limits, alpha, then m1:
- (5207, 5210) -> 2.63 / 13.9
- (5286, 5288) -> 2.78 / 16.1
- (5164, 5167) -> 2.73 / 15.3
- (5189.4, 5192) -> 2.72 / 15.1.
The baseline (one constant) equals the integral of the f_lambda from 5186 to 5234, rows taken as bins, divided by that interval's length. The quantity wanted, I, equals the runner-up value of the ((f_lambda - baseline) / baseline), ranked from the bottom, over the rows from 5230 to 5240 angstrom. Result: -0.03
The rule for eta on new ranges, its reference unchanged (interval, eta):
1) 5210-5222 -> 5221.20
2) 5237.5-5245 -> 5244.09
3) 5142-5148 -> 5147.19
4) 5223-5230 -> 5229.62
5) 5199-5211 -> 5210.39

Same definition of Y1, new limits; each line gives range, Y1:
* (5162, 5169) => 114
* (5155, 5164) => 108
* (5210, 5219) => 81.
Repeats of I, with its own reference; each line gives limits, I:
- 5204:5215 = -0.07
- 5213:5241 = -0.09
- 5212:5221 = -0.03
